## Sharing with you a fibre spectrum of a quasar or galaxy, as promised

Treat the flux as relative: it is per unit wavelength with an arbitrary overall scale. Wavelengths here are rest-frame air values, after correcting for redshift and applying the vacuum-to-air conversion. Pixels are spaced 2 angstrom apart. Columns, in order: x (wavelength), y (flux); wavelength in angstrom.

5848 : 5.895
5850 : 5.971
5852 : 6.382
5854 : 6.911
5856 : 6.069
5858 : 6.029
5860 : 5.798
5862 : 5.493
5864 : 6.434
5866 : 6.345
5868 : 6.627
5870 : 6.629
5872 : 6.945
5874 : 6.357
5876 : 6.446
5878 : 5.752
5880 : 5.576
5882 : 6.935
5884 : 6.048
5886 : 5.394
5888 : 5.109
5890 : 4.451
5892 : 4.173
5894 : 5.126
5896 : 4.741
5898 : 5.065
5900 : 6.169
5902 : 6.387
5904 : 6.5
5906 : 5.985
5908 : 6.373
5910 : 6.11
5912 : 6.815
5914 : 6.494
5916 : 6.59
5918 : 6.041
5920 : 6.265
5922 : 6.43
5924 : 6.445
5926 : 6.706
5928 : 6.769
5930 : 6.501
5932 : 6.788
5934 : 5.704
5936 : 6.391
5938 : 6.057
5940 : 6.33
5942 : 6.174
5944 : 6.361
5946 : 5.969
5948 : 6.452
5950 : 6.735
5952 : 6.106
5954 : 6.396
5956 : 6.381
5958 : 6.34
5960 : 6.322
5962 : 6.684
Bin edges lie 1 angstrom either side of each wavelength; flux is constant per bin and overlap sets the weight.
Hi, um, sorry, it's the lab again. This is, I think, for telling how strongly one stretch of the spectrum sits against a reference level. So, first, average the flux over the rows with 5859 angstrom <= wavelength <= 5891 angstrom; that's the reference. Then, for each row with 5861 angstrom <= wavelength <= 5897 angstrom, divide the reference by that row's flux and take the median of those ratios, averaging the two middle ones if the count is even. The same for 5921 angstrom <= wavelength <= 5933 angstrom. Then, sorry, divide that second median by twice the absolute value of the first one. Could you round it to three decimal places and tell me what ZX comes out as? 0.447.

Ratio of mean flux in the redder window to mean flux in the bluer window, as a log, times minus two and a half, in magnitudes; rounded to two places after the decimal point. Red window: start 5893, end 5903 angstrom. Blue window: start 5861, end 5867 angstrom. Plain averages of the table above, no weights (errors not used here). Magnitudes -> 0.11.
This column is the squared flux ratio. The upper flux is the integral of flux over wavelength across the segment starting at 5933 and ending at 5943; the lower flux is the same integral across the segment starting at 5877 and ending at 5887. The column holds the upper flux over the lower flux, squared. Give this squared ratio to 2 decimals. 1.07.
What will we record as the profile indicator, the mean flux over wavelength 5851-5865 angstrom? 6.2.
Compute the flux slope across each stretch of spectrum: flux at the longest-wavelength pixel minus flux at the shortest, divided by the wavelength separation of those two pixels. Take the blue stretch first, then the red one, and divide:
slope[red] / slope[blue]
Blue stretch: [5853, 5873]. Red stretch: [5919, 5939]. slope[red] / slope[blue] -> -6.12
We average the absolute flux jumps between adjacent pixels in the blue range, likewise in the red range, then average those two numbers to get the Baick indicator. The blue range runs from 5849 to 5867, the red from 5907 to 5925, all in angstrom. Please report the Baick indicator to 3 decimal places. 0.358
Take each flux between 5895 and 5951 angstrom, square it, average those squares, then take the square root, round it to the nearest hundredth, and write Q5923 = 6.28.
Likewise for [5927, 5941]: 6.37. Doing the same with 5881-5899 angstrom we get 5.29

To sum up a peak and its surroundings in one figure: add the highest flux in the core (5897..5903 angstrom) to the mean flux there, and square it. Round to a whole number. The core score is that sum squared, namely 150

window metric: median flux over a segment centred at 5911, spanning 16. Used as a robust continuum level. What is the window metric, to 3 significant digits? 6.43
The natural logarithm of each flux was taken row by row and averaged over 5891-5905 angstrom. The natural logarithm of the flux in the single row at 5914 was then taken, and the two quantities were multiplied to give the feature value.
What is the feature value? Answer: 3.15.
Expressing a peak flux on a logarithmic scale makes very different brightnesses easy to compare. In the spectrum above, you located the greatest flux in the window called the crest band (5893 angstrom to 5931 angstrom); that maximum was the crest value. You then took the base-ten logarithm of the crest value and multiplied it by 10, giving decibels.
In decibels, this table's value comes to 8.33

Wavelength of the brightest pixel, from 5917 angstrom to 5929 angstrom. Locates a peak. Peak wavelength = 5928 angstrom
